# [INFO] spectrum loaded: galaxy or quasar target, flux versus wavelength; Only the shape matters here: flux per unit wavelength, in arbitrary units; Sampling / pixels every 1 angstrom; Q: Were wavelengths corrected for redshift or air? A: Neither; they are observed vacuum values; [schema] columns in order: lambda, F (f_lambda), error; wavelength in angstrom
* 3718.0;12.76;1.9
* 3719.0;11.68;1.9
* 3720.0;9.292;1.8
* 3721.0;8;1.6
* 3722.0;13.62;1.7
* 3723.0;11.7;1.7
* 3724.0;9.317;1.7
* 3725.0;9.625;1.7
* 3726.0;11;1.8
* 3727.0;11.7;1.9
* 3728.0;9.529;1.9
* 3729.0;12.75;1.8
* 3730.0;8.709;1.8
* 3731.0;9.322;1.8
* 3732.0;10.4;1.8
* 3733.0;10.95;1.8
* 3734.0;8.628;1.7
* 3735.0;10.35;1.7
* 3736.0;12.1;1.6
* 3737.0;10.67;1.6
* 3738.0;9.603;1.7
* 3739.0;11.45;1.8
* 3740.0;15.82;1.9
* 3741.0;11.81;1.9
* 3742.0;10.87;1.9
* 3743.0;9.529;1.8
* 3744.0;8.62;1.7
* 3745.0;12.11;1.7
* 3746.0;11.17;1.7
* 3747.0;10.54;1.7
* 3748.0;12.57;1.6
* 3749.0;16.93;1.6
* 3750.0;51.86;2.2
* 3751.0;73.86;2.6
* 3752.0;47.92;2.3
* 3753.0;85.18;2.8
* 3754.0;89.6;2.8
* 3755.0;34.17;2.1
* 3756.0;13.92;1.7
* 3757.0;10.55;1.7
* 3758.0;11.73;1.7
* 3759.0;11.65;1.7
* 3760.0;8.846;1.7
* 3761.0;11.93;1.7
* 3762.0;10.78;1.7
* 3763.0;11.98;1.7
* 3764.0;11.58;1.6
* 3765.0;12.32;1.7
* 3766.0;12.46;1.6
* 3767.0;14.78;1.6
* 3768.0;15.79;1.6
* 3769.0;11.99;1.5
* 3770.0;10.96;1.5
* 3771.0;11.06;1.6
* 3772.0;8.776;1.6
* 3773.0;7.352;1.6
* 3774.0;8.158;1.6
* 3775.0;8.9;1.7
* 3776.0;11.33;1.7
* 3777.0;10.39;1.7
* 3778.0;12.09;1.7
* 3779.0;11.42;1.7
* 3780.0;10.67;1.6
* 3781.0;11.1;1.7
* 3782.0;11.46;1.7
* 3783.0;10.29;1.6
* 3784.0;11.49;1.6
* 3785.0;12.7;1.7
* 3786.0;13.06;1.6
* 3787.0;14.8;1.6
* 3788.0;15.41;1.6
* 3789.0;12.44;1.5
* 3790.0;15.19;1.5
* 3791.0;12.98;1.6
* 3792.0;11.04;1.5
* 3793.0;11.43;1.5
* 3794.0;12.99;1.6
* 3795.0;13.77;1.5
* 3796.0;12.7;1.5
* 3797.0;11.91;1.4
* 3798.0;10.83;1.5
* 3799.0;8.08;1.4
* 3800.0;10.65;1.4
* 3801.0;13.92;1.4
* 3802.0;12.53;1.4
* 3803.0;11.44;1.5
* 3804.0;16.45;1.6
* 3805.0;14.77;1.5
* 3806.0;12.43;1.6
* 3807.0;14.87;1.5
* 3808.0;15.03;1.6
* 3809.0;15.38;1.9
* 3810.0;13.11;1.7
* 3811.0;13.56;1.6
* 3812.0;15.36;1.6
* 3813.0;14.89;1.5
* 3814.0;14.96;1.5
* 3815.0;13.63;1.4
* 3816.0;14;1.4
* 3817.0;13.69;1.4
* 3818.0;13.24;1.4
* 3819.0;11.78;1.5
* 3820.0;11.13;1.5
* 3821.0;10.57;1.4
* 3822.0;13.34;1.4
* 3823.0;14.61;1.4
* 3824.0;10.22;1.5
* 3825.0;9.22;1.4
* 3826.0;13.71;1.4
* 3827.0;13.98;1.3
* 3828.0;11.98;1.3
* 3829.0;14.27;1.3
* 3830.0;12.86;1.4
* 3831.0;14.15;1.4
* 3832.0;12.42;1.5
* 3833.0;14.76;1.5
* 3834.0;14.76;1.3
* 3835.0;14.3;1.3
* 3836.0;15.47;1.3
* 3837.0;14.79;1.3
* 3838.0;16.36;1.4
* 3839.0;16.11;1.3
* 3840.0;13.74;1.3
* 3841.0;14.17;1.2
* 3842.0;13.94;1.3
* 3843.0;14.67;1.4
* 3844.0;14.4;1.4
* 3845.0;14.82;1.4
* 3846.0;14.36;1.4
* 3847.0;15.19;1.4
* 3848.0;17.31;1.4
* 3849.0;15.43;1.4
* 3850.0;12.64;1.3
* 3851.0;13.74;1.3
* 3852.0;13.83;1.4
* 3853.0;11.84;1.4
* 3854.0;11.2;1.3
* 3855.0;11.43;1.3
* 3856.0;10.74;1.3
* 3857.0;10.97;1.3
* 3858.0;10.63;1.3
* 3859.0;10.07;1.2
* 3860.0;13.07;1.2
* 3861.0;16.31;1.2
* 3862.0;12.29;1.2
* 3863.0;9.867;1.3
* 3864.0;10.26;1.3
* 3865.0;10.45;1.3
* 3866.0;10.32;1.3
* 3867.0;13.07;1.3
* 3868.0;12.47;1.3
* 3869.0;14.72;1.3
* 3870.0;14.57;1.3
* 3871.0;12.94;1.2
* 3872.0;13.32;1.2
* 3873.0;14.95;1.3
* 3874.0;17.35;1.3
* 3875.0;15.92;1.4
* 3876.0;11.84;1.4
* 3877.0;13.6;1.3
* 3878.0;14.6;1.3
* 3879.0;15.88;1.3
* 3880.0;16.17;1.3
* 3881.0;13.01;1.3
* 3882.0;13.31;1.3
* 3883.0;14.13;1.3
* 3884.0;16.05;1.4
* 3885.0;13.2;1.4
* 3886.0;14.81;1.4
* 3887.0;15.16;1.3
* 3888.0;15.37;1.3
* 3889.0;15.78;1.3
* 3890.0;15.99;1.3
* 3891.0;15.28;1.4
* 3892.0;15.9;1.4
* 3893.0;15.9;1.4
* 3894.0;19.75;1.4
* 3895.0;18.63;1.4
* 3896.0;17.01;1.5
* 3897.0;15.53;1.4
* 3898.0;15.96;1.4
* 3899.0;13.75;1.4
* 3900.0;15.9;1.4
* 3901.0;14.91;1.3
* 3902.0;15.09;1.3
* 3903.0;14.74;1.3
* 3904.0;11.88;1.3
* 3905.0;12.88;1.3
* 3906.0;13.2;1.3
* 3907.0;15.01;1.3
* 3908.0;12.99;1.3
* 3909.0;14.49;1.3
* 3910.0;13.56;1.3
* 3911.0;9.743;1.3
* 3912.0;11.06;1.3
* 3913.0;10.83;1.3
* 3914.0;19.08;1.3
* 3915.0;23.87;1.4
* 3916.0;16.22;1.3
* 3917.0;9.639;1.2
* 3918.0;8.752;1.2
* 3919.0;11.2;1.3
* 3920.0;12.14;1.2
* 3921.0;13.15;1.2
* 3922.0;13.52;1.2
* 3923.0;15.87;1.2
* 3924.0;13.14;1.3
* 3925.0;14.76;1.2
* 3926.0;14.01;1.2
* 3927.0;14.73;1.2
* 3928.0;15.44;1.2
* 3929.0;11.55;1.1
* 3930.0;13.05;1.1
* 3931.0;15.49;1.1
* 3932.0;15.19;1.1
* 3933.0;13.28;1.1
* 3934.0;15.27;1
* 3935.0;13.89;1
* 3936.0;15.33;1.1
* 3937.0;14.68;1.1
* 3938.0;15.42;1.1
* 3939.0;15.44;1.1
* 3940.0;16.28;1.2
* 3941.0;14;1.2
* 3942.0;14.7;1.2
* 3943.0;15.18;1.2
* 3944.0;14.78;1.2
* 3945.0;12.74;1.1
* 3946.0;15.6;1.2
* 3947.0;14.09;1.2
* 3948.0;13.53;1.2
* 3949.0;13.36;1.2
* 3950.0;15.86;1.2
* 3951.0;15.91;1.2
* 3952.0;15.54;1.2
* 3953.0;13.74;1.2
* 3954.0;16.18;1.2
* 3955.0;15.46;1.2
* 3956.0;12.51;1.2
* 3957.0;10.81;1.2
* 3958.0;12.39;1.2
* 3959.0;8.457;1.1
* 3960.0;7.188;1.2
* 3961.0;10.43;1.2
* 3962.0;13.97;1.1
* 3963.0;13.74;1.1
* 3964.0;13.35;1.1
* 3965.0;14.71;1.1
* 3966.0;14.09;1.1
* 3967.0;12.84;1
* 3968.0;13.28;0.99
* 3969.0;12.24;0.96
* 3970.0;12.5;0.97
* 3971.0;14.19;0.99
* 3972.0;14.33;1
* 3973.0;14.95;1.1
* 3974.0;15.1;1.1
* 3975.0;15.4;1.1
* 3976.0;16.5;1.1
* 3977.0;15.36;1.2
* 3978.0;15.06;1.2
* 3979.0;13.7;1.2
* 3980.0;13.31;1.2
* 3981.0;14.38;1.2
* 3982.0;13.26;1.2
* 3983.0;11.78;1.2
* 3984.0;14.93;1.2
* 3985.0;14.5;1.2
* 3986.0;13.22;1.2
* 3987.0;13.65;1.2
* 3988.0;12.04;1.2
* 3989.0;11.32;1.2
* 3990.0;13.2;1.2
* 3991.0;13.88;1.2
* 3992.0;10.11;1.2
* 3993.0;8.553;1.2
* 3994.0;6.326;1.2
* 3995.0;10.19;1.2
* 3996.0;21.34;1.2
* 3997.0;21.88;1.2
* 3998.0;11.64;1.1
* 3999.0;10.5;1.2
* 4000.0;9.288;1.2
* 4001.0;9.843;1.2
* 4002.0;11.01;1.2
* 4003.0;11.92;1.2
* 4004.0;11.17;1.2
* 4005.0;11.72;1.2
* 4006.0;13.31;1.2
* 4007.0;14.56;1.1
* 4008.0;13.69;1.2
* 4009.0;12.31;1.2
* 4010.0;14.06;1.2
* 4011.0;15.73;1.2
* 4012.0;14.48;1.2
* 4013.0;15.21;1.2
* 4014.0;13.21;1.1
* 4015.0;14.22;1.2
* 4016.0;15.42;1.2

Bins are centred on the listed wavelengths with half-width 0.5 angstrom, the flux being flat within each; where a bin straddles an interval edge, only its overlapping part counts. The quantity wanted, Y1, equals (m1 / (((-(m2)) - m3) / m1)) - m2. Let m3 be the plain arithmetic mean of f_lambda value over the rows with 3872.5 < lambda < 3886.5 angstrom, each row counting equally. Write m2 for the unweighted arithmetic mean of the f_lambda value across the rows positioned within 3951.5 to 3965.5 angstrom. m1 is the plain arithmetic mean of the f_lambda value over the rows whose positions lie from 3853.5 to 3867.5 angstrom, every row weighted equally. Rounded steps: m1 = 11.5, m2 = 12.7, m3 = 14.6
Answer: -18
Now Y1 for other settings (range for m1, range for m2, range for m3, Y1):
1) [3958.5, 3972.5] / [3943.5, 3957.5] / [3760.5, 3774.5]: -20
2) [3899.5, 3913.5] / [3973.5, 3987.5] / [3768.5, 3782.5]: -21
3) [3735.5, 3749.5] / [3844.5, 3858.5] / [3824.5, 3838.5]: -18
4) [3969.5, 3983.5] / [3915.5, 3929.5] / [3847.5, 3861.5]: -21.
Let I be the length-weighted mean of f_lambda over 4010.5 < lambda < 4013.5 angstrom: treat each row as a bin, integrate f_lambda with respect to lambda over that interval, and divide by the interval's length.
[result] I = 15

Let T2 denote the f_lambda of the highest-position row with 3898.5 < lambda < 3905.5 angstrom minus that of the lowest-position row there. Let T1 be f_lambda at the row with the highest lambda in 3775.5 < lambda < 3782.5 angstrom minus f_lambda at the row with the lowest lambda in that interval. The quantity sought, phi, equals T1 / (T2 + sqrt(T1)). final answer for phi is -0.3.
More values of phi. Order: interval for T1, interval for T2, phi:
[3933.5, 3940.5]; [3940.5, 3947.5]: 0.9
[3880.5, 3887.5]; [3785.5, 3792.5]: -3.9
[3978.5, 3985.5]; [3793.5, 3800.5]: -0.6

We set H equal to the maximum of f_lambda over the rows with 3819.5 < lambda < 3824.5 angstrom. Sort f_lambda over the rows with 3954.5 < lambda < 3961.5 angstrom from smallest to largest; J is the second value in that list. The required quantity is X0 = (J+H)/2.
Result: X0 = 11.5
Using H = 14.61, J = 8.457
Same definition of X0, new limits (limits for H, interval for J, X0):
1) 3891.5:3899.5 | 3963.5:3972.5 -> 16.1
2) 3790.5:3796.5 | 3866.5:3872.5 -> 13.4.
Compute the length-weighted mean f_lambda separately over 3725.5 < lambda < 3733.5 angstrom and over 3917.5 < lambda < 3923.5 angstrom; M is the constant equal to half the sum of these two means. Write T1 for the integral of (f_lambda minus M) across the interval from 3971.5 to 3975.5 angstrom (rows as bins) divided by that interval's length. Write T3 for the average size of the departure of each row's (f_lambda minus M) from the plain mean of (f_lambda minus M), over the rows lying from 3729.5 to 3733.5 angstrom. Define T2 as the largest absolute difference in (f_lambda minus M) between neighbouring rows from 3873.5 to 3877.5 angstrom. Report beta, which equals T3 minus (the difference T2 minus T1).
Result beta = 0.2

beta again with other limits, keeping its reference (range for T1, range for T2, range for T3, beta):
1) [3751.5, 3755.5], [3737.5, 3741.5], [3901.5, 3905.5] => 49.6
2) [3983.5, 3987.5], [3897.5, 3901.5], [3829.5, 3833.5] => 1.3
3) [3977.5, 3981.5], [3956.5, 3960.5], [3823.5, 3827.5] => 0.8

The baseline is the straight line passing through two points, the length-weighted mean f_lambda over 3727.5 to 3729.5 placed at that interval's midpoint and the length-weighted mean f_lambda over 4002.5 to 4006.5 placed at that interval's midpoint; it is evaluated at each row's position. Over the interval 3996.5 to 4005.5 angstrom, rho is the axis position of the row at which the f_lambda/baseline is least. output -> 4000.0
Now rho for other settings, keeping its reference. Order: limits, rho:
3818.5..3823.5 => 3821.0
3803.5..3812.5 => 3806.0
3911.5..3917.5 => 3917.0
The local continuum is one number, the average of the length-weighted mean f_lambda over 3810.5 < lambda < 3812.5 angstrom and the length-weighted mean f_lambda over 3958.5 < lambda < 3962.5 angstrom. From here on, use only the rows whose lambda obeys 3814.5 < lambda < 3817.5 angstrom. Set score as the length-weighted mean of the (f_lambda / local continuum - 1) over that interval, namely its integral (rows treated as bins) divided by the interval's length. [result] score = 0.13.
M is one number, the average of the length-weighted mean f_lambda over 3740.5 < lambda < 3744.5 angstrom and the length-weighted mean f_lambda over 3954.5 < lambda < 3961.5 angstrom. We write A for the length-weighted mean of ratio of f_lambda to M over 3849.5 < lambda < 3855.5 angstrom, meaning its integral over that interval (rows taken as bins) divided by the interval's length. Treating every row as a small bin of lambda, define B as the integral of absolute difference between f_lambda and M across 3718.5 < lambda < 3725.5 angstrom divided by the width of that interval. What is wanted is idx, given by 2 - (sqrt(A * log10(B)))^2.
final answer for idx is 1.75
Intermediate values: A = 1.17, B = 1.6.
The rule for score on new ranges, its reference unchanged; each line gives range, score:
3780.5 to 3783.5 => -0.11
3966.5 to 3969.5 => 0.05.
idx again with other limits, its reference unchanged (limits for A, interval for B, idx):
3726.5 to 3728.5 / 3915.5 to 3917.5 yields 1.48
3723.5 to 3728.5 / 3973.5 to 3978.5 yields 1.34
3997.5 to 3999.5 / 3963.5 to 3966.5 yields 1.44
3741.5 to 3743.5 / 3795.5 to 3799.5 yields 1.82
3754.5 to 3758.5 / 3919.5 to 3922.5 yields 1.40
